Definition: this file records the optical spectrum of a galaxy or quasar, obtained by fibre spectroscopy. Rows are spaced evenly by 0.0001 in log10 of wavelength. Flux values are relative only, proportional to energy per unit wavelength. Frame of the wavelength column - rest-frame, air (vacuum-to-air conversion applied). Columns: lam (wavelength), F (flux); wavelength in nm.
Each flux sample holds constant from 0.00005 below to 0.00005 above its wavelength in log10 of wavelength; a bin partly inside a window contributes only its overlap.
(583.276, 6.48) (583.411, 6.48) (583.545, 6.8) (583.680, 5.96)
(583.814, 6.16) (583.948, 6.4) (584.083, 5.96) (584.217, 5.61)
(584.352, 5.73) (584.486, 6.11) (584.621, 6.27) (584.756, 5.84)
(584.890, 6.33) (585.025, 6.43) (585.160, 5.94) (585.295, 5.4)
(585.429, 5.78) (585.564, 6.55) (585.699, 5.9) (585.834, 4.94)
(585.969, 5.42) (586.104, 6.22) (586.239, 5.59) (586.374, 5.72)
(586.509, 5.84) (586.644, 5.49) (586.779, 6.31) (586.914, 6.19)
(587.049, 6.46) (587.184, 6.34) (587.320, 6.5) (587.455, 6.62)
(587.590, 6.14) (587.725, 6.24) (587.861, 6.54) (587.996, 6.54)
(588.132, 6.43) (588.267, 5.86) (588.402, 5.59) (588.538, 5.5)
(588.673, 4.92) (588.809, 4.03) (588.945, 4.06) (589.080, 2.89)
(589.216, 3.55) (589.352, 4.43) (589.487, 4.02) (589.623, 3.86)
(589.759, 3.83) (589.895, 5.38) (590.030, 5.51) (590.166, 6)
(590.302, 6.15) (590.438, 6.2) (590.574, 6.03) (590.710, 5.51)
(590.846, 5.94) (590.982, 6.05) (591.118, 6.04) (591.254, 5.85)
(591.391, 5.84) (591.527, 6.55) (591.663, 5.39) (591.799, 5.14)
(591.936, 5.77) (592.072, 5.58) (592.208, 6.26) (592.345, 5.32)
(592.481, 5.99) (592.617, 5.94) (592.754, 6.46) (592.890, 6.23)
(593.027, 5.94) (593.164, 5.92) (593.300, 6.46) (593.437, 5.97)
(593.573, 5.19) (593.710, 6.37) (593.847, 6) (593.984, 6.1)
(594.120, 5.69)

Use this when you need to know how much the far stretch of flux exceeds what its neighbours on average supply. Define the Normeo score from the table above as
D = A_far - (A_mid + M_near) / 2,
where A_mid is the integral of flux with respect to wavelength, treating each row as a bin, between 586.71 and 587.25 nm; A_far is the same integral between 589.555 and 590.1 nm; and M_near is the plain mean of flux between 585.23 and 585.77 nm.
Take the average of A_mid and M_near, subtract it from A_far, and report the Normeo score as -2.1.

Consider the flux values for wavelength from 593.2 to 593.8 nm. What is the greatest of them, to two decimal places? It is 6.46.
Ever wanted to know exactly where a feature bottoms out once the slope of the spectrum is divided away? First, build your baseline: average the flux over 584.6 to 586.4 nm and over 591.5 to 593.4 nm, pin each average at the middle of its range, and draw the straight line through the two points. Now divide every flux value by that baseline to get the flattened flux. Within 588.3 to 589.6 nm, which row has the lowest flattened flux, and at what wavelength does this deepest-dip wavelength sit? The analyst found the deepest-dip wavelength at 589.080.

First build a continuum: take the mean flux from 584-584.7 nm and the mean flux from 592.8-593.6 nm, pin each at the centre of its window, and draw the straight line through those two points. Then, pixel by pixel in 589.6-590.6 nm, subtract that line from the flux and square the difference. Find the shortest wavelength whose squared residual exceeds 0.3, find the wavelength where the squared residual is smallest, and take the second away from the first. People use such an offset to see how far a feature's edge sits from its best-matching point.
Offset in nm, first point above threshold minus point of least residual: -0.54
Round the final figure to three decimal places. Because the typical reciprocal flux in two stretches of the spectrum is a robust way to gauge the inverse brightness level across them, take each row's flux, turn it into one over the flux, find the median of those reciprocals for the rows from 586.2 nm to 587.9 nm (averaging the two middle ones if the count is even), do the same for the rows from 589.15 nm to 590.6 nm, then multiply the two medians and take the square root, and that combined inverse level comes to 0.173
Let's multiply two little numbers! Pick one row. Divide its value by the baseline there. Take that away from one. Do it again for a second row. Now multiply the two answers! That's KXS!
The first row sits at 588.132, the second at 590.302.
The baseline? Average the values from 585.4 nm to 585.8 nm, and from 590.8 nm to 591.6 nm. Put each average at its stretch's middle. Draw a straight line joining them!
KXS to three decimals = 0.001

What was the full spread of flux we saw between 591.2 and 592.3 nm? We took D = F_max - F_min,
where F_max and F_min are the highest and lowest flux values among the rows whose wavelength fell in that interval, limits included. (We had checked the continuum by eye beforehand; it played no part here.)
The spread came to 1.4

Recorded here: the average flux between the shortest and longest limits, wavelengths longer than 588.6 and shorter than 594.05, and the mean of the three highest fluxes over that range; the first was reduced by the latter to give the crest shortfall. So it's -1.02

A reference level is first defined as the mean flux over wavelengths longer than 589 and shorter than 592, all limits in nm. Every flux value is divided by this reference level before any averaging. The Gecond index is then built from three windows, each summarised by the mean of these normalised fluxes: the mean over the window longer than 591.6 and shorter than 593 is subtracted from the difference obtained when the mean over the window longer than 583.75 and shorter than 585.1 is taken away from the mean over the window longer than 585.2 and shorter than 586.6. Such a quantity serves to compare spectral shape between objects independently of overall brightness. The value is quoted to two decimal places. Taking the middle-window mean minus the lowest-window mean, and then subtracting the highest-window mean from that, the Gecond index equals -1.17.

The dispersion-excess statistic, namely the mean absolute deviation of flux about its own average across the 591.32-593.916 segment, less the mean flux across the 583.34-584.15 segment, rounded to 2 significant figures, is -6.0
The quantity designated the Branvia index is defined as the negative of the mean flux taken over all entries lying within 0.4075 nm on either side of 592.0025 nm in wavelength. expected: -5.58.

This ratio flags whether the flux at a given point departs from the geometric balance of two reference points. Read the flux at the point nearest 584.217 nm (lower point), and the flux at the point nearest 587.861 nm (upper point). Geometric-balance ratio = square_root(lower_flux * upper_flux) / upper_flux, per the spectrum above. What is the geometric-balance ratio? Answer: 0.93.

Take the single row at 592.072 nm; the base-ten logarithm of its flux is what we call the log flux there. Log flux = 0.747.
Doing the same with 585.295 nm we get 0.732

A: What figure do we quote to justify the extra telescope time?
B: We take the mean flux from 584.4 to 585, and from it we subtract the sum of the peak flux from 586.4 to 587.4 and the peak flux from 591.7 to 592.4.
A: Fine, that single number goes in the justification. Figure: -6.6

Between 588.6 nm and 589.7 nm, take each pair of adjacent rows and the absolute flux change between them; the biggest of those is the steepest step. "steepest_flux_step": 1.2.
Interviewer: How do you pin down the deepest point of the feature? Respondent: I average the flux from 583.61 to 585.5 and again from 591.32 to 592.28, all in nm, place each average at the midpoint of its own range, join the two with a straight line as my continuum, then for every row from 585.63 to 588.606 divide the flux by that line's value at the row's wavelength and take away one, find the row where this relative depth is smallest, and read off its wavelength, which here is 585.834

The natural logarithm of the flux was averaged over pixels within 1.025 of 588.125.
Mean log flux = 1.70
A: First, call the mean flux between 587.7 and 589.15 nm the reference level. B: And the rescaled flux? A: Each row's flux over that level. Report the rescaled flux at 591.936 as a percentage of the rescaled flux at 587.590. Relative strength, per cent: 94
